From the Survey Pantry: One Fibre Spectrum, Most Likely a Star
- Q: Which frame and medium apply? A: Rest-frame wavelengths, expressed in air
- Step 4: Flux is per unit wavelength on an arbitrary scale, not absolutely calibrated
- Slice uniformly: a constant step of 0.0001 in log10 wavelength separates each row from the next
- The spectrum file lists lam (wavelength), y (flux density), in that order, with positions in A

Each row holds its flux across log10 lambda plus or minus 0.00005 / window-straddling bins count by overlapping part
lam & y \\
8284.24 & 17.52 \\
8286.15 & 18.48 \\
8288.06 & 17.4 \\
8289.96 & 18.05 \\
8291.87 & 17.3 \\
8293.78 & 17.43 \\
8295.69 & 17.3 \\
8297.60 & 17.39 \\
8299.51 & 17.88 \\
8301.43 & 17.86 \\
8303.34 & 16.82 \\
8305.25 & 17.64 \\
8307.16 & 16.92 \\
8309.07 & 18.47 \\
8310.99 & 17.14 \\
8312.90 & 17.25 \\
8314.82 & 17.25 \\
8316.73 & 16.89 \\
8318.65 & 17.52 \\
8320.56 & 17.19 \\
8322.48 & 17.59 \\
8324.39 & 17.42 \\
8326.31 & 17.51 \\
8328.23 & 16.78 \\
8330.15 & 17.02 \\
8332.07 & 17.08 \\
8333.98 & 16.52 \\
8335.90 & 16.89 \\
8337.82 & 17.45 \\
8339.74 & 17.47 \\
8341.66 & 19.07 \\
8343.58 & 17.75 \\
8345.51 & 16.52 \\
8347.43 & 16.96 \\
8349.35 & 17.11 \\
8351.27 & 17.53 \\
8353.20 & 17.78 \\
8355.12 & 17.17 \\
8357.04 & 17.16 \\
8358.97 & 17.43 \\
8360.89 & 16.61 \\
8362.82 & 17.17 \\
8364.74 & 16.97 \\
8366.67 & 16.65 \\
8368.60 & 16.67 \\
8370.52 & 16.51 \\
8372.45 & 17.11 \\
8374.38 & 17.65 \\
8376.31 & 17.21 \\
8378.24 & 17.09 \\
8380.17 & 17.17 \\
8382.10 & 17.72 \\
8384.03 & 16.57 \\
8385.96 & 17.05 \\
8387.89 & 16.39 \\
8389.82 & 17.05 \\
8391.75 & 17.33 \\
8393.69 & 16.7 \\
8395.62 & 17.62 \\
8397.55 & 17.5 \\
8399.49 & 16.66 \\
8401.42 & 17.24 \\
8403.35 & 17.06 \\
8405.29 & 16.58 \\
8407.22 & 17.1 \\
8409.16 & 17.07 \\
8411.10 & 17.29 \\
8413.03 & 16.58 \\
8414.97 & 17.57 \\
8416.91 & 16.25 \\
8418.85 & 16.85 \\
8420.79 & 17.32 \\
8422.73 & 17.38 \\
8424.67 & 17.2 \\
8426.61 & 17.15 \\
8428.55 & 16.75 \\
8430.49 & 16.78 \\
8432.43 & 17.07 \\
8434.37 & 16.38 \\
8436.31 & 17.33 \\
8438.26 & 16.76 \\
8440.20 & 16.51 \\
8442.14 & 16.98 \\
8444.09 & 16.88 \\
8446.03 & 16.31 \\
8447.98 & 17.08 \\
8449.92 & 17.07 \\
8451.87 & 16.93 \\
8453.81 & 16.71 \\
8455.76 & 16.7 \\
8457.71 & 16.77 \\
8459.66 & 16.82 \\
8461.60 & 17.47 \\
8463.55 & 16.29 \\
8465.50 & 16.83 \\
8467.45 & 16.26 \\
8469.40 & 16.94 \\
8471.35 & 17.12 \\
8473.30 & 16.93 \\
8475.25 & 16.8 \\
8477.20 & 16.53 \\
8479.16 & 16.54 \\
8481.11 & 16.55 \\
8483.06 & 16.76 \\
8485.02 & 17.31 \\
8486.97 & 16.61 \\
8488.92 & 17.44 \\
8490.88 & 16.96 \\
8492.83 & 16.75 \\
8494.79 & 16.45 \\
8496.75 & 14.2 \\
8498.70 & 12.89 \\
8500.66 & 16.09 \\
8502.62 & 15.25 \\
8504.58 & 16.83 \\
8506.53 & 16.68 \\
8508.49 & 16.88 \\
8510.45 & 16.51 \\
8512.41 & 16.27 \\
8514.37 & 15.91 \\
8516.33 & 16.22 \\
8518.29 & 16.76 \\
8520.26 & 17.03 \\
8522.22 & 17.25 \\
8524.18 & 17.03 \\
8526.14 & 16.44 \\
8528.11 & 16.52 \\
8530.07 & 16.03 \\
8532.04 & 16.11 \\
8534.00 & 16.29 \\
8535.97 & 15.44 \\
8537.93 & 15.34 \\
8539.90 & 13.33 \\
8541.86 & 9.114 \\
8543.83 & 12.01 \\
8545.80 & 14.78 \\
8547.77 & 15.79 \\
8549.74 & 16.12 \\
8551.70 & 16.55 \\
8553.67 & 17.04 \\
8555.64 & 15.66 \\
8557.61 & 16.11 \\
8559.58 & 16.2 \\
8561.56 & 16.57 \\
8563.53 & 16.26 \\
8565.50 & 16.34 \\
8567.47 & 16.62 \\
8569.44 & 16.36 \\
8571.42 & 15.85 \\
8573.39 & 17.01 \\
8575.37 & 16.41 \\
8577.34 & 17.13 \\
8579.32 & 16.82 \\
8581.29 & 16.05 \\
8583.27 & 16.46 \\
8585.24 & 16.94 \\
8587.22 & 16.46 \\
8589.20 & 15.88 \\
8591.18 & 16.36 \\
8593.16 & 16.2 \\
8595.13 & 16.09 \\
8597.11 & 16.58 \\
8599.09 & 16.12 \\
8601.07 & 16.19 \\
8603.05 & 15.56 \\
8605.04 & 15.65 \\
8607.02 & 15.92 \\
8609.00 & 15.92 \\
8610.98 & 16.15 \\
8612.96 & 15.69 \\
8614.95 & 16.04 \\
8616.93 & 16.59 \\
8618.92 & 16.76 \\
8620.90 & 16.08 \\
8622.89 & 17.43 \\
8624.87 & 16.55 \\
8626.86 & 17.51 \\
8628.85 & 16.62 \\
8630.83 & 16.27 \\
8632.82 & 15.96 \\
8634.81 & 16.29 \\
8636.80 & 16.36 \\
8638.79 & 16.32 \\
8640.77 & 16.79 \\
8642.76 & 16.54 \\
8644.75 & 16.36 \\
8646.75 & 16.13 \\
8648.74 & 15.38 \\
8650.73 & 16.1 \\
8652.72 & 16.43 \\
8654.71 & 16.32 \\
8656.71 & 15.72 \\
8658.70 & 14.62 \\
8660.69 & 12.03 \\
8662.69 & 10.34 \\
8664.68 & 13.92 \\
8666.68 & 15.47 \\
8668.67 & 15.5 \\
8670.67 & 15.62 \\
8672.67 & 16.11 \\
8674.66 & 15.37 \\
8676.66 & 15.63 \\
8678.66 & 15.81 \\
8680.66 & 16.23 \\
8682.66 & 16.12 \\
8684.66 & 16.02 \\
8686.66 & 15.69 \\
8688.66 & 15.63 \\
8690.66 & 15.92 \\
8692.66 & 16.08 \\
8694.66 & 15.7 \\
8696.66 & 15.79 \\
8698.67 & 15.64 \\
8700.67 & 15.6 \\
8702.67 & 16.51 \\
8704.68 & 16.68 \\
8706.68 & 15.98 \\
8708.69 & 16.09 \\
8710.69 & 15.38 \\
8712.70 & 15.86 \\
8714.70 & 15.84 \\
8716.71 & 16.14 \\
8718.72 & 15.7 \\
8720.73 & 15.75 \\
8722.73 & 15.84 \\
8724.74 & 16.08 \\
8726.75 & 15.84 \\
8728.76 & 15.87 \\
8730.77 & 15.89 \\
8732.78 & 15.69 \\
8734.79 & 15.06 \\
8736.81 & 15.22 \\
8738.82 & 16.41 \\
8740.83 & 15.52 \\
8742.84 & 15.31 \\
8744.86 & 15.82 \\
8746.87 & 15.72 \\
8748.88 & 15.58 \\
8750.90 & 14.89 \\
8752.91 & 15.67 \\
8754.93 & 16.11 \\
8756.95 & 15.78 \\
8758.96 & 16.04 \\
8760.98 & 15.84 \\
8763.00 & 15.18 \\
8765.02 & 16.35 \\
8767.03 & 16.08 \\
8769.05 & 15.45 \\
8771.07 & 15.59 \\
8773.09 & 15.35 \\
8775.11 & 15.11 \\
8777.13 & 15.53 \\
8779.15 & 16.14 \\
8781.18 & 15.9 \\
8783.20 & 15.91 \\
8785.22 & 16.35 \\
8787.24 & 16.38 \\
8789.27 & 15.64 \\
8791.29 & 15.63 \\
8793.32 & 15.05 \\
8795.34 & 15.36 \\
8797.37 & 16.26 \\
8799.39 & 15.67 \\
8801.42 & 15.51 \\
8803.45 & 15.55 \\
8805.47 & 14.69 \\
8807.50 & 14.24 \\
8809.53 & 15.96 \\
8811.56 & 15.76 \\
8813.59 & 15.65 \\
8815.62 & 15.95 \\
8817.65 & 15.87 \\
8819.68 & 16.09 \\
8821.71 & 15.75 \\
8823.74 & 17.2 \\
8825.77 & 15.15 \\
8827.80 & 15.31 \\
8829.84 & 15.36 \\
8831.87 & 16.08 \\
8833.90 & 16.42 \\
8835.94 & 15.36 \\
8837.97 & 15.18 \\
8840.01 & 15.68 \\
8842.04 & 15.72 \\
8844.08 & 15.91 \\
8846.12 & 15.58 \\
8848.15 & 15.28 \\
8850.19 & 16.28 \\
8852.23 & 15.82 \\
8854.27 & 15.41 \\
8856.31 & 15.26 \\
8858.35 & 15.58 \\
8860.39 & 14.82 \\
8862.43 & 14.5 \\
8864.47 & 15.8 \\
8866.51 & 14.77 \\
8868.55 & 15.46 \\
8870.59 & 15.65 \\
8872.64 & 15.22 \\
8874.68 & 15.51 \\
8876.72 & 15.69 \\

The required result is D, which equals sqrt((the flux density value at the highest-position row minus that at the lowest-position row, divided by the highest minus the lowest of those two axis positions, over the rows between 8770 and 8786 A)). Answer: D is 0.232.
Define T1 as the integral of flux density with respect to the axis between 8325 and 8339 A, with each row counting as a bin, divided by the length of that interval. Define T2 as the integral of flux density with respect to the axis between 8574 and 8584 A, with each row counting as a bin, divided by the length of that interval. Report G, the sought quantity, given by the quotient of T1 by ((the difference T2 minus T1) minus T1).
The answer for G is -0.974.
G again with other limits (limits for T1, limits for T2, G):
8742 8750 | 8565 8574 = -1.056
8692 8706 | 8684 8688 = -0.989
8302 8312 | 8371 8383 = -0.992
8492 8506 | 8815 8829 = -1.025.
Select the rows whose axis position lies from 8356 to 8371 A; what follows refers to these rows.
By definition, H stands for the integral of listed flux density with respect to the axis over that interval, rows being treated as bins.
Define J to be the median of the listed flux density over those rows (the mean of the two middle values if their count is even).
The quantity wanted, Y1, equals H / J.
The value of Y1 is 15.1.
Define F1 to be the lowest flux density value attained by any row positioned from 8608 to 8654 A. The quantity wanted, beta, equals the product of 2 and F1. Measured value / 30.8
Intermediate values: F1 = 15.38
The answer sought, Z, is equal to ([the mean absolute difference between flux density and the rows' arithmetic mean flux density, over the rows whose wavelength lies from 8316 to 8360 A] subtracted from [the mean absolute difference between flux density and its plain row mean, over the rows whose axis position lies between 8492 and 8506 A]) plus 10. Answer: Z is 10.8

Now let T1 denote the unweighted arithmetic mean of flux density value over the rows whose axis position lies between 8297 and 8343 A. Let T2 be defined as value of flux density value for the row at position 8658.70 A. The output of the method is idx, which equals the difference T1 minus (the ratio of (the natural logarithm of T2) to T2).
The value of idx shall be 17.2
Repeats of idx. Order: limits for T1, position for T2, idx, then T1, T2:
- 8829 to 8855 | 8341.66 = 15.5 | 15.7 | 19.07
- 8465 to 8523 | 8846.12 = 16.3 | 16.5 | 15.58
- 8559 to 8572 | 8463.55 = 16.1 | 16.3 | 16.29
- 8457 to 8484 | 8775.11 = 16.6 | 16.8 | 15.11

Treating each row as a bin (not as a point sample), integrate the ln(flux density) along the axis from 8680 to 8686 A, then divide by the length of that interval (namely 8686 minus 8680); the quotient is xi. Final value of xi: 2.78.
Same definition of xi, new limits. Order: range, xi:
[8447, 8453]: 2.84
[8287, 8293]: 2.87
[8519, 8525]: 2.84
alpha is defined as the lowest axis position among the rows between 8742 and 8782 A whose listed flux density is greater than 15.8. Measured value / 8744.86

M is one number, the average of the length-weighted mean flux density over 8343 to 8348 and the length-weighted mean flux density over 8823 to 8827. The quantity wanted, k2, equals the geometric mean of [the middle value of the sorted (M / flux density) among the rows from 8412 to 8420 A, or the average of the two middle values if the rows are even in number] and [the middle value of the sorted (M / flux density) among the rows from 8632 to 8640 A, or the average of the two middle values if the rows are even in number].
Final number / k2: 1.00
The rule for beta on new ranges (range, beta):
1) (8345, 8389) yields 32.8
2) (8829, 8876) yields 29.0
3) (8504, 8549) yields 18.2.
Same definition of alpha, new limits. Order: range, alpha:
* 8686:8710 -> 8690.66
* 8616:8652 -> 8616.93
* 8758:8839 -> 8758.96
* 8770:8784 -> 8779.15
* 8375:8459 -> 8376.31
